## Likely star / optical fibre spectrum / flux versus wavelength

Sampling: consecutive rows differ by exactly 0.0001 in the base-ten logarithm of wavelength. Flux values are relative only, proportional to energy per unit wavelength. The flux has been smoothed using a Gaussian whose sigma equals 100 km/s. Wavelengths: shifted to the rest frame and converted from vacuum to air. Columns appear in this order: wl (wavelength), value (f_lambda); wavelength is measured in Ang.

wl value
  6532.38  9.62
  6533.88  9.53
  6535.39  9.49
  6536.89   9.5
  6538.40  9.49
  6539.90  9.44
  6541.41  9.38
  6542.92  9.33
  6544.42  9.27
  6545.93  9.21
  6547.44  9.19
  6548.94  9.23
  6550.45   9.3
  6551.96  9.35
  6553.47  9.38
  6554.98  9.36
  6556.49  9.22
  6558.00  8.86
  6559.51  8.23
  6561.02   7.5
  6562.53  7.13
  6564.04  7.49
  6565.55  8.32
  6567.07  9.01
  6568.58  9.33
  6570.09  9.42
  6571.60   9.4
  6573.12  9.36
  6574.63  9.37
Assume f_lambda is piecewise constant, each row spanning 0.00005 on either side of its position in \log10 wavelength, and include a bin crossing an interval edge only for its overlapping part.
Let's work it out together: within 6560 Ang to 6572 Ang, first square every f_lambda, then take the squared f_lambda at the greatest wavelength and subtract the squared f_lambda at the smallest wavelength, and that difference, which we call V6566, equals 32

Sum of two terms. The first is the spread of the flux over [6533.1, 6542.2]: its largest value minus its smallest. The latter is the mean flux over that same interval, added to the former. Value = 9.62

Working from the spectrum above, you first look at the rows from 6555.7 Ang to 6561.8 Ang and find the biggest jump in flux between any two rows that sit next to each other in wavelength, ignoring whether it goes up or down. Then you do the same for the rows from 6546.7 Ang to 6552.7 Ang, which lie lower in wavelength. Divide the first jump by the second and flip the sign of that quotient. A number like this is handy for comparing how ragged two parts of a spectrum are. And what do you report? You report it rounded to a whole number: -10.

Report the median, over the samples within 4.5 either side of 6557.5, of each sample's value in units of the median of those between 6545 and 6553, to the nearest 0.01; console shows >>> 0.98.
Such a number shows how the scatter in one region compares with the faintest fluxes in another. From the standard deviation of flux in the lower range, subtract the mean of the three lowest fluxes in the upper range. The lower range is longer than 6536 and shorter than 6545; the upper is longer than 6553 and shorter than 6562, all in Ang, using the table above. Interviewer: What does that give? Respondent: -8.11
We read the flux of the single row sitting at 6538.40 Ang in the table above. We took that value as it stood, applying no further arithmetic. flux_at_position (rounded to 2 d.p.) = 9.49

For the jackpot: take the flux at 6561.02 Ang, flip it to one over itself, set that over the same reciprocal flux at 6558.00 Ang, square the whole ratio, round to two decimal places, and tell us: 1.40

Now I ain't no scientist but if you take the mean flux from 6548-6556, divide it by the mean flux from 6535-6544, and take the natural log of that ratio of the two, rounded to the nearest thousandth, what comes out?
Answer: -0.012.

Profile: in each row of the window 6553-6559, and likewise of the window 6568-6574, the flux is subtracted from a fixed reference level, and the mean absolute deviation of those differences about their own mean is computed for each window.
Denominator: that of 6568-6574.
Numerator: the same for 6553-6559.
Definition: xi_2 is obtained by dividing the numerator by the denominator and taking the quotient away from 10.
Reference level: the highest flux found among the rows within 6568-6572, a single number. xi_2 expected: 4.69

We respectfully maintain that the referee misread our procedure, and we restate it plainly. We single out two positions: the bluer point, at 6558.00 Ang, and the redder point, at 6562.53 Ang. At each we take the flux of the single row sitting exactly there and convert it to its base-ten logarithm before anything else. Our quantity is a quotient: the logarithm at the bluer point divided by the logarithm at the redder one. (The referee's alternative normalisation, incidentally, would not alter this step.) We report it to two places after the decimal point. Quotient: 1.11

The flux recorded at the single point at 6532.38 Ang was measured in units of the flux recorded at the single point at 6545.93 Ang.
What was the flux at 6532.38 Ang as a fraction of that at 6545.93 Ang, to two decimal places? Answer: 1.04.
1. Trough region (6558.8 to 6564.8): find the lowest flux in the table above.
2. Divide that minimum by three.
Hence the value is 2.38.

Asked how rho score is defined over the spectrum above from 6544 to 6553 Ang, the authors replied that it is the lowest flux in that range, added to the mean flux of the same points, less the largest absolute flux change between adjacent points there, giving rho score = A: 18.4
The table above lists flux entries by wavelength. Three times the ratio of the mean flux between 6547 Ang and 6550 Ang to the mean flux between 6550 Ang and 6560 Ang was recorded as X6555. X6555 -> 3.04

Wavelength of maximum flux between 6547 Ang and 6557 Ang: 6553.47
